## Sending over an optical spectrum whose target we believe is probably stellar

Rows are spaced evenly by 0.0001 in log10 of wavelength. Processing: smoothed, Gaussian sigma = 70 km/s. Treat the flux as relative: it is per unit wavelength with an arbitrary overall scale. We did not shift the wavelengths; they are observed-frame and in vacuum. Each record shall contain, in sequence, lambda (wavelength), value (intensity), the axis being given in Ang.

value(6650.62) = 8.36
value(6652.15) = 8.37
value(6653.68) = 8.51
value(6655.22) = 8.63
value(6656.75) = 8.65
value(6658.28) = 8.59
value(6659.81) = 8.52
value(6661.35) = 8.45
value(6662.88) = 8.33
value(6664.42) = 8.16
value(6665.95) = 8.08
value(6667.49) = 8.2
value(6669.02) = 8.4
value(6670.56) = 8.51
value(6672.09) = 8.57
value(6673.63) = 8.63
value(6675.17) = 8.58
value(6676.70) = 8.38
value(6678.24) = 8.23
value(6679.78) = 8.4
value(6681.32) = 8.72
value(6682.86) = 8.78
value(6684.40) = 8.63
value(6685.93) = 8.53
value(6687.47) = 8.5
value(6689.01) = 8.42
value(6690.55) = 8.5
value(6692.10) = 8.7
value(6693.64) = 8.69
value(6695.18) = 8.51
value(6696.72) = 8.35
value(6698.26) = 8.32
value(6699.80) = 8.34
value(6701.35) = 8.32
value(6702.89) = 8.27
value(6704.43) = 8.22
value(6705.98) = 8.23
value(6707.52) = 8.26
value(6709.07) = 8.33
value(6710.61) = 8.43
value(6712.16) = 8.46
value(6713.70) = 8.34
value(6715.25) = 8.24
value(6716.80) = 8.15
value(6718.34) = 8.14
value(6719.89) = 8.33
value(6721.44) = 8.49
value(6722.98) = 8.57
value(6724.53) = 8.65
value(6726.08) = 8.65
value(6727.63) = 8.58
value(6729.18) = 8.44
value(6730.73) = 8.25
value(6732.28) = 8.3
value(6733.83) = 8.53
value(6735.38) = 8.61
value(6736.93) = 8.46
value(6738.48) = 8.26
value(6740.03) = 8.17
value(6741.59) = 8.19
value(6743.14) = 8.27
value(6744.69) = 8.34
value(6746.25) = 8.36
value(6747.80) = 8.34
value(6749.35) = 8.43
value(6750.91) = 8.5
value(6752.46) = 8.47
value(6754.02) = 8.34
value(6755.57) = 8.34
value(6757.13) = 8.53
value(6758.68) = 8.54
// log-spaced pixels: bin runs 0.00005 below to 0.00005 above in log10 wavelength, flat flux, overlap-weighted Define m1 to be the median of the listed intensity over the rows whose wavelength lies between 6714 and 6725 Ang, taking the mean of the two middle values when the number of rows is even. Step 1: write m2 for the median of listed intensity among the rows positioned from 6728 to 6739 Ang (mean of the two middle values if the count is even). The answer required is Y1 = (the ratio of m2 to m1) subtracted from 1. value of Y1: -0.01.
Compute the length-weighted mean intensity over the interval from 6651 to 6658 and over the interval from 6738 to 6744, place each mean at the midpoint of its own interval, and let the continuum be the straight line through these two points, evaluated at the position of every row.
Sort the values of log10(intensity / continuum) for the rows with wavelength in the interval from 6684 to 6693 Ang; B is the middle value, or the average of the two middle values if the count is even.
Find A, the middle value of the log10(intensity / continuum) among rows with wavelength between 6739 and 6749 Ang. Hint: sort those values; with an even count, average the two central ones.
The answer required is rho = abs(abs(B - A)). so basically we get 0.000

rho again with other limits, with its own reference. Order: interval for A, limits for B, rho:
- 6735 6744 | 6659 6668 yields 0.014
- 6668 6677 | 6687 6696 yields 0.002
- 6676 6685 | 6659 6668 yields 0.016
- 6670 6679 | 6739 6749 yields 0.002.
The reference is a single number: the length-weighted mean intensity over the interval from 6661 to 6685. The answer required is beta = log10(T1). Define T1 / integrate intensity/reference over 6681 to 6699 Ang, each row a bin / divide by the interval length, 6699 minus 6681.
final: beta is 0.0058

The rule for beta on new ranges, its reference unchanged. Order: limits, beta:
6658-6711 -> -0.0005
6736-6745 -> -0.0079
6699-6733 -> -0.0039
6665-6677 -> -0.0009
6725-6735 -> 0.0015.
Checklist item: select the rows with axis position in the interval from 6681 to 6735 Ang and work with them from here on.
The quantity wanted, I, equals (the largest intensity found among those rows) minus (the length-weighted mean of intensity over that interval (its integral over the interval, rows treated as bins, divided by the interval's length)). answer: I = 0.347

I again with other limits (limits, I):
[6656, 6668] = 0.276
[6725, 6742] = 0.241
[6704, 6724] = 0.242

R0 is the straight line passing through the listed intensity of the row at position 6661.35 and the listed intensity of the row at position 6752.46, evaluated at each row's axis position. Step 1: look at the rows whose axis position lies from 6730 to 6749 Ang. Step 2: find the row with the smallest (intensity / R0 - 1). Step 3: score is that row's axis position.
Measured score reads 6740.03 Ang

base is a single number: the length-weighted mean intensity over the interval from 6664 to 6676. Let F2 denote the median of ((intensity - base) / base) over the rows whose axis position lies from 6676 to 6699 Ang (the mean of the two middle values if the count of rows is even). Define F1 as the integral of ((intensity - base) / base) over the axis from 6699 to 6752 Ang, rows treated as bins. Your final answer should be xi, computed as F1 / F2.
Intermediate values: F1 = -0.230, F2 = 0.012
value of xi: -20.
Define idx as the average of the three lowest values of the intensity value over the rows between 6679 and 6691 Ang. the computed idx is 8.44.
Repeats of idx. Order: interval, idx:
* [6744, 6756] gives 8.34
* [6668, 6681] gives 8.34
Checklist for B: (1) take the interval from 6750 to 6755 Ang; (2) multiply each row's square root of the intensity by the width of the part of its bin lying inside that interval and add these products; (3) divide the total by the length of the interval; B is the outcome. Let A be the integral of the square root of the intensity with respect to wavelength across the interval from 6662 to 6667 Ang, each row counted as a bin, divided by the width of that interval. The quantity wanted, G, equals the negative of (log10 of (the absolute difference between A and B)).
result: 1.4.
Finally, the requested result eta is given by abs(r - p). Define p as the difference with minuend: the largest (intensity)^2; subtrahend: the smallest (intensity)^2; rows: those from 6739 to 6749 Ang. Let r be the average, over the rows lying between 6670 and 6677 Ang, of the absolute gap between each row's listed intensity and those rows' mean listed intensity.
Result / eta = 3.1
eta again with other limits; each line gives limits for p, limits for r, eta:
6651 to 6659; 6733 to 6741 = 4.6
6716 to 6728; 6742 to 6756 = 8.5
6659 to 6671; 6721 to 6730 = 7.2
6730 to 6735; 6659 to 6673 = 4.6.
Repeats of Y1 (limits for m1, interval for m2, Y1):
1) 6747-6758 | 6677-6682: 0.00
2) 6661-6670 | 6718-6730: -0.03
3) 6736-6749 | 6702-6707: 0.01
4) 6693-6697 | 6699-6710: 0.03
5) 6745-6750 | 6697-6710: 0.01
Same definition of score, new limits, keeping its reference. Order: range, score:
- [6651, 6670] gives 6665.95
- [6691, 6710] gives 6704.43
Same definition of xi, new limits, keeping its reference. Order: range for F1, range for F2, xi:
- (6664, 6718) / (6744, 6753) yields -45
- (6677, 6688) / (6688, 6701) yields 26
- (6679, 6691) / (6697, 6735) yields -26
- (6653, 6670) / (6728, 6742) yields -1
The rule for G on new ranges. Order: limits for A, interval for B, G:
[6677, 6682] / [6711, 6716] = 1.9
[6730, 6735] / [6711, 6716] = 2.2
